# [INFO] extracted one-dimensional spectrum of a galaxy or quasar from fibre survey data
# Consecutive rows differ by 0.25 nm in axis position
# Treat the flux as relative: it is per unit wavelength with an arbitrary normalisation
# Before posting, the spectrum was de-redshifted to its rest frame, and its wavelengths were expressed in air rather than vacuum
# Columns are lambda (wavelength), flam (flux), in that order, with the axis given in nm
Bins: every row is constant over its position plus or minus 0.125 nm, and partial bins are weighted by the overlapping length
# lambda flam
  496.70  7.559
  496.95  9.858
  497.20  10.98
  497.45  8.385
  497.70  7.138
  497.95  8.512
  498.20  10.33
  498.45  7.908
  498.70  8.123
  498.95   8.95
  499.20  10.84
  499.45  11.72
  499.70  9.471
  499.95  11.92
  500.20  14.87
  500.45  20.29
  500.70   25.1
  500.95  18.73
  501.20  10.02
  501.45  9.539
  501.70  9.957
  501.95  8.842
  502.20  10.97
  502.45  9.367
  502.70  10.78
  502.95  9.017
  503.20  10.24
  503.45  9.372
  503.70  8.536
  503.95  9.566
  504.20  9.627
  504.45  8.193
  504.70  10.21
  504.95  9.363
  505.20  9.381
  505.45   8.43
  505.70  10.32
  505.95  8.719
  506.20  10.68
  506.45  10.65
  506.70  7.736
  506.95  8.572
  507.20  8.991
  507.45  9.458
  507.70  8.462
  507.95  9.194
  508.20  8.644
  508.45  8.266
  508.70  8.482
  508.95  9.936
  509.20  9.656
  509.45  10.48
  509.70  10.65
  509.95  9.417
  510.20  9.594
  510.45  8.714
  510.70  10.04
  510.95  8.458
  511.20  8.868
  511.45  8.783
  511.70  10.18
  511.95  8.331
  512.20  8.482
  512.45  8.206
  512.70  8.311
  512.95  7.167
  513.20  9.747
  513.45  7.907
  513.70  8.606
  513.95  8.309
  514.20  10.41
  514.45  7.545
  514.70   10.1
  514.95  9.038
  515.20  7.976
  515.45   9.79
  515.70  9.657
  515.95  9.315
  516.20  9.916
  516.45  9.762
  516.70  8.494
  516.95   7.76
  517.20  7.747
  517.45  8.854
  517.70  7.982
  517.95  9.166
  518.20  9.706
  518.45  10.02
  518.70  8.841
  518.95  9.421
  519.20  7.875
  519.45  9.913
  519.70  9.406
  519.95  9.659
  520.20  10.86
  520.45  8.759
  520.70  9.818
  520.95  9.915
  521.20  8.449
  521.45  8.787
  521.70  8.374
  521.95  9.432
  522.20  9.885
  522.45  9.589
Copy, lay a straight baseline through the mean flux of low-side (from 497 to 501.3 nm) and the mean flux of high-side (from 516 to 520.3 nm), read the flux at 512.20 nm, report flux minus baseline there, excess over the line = -1.5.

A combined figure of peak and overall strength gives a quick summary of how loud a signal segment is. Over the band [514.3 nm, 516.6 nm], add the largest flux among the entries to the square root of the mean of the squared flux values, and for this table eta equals 19.4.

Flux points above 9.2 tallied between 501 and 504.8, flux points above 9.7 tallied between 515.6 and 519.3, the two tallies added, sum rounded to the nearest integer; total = 15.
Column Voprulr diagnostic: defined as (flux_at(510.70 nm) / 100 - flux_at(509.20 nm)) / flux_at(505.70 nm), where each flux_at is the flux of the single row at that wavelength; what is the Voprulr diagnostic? -0.93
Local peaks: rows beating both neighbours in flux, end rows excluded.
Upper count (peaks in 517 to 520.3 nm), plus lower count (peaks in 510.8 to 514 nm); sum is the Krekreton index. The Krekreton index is 10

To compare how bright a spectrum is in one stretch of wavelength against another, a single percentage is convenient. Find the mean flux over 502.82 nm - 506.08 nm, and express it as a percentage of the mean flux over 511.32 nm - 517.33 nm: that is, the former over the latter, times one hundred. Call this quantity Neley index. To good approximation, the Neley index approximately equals 106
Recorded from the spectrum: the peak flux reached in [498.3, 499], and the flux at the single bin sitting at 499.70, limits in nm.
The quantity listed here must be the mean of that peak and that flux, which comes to 9.2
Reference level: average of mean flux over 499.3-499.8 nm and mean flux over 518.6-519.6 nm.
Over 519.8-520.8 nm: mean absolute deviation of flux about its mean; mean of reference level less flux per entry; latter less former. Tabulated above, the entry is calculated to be -0.5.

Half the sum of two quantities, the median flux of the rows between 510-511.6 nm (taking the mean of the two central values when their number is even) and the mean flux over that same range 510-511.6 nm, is 9.0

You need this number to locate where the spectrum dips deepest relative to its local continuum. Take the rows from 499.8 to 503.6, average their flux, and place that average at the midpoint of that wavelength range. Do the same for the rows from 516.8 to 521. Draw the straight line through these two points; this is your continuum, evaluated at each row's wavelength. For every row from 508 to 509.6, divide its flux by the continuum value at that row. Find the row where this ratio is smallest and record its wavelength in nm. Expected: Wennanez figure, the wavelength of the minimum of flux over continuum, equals 508.45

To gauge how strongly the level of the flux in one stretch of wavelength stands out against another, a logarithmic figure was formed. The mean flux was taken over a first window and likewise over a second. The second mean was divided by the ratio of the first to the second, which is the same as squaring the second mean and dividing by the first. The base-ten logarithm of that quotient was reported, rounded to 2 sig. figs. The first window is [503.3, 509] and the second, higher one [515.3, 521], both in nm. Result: 0.97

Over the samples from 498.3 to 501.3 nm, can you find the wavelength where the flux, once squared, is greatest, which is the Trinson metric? 500.70 nm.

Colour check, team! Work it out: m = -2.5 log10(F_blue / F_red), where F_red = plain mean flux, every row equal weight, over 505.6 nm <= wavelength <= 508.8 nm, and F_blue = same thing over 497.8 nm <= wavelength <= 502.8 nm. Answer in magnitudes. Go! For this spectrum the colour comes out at -0.28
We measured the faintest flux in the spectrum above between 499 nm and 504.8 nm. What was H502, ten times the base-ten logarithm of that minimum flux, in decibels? 9.13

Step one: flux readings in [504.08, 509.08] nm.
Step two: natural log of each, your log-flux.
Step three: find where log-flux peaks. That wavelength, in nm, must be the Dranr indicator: 506.20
